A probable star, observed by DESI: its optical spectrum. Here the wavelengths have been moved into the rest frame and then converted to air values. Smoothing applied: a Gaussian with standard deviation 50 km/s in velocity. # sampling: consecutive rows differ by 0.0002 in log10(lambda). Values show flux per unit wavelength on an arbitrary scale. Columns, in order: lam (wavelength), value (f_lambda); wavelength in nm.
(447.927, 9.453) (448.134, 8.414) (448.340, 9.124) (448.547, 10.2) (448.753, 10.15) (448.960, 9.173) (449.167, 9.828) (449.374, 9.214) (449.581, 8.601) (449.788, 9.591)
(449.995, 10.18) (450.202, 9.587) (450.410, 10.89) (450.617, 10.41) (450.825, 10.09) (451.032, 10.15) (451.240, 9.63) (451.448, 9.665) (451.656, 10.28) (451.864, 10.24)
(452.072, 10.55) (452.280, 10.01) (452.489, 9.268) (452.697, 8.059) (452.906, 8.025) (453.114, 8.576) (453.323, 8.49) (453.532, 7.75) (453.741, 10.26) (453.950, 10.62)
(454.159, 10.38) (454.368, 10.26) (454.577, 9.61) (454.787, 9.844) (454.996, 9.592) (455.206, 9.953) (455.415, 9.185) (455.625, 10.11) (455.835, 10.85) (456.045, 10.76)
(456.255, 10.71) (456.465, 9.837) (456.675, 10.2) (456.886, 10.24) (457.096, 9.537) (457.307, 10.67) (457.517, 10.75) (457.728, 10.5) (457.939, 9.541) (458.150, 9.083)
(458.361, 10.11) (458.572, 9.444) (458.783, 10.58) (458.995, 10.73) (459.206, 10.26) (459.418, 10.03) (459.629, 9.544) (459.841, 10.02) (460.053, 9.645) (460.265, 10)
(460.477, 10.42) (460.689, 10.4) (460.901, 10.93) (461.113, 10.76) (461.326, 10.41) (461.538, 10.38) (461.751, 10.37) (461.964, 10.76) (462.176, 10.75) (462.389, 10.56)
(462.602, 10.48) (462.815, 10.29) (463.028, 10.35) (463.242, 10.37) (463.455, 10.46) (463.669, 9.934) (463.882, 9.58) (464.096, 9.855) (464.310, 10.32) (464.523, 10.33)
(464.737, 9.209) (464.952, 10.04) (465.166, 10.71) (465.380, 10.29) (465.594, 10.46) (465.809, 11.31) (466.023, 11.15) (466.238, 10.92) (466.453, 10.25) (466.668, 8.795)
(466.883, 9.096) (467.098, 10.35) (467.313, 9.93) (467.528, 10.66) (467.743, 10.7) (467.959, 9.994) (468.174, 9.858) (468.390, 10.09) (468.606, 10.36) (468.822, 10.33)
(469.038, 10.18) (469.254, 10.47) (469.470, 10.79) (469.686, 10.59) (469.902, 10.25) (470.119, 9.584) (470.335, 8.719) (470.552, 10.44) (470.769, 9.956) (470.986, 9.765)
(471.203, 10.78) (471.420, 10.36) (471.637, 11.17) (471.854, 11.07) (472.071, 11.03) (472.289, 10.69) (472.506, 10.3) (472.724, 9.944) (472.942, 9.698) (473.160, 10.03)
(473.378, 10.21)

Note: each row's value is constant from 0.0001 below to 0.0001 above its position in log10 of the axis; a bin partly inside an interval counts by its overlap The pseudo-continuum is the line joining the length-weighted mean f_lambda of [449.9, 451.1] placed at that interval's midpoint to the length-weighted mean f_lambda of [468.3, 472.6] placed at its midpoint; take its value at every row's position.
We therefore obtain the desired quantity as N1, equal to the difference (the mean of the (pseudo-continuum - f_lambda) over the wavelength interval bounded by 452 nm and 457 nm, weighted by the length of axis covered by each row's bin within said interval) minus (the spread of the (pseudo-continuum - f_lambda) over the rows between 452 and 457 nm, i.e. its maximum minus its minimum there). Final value -2.5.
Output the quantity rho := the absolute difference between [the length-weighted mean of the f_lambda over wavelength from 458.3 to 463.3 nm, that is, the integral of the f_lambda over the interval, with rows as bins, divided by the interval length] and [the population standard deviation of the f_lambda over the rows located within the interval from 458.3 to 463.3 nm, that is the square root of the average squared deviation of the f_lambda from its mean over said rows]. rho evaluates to 9.9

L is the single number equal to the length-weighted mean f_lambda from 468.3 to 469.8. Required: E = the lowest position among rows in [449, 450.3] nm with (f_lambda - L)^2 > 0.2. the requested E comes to 449.167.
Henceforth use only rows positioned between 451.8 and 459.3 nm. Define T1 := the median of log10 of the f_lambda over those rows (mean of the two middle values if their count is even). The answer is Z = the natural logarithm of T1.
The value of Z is 0.005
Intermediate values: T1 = 1.00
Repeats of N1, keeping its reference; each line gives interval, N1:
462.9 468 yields -2.4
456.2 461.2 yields -1.7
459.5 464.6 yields -1.4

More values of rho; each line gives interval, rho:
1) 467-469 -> 10.0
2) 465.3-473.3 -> 9.7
